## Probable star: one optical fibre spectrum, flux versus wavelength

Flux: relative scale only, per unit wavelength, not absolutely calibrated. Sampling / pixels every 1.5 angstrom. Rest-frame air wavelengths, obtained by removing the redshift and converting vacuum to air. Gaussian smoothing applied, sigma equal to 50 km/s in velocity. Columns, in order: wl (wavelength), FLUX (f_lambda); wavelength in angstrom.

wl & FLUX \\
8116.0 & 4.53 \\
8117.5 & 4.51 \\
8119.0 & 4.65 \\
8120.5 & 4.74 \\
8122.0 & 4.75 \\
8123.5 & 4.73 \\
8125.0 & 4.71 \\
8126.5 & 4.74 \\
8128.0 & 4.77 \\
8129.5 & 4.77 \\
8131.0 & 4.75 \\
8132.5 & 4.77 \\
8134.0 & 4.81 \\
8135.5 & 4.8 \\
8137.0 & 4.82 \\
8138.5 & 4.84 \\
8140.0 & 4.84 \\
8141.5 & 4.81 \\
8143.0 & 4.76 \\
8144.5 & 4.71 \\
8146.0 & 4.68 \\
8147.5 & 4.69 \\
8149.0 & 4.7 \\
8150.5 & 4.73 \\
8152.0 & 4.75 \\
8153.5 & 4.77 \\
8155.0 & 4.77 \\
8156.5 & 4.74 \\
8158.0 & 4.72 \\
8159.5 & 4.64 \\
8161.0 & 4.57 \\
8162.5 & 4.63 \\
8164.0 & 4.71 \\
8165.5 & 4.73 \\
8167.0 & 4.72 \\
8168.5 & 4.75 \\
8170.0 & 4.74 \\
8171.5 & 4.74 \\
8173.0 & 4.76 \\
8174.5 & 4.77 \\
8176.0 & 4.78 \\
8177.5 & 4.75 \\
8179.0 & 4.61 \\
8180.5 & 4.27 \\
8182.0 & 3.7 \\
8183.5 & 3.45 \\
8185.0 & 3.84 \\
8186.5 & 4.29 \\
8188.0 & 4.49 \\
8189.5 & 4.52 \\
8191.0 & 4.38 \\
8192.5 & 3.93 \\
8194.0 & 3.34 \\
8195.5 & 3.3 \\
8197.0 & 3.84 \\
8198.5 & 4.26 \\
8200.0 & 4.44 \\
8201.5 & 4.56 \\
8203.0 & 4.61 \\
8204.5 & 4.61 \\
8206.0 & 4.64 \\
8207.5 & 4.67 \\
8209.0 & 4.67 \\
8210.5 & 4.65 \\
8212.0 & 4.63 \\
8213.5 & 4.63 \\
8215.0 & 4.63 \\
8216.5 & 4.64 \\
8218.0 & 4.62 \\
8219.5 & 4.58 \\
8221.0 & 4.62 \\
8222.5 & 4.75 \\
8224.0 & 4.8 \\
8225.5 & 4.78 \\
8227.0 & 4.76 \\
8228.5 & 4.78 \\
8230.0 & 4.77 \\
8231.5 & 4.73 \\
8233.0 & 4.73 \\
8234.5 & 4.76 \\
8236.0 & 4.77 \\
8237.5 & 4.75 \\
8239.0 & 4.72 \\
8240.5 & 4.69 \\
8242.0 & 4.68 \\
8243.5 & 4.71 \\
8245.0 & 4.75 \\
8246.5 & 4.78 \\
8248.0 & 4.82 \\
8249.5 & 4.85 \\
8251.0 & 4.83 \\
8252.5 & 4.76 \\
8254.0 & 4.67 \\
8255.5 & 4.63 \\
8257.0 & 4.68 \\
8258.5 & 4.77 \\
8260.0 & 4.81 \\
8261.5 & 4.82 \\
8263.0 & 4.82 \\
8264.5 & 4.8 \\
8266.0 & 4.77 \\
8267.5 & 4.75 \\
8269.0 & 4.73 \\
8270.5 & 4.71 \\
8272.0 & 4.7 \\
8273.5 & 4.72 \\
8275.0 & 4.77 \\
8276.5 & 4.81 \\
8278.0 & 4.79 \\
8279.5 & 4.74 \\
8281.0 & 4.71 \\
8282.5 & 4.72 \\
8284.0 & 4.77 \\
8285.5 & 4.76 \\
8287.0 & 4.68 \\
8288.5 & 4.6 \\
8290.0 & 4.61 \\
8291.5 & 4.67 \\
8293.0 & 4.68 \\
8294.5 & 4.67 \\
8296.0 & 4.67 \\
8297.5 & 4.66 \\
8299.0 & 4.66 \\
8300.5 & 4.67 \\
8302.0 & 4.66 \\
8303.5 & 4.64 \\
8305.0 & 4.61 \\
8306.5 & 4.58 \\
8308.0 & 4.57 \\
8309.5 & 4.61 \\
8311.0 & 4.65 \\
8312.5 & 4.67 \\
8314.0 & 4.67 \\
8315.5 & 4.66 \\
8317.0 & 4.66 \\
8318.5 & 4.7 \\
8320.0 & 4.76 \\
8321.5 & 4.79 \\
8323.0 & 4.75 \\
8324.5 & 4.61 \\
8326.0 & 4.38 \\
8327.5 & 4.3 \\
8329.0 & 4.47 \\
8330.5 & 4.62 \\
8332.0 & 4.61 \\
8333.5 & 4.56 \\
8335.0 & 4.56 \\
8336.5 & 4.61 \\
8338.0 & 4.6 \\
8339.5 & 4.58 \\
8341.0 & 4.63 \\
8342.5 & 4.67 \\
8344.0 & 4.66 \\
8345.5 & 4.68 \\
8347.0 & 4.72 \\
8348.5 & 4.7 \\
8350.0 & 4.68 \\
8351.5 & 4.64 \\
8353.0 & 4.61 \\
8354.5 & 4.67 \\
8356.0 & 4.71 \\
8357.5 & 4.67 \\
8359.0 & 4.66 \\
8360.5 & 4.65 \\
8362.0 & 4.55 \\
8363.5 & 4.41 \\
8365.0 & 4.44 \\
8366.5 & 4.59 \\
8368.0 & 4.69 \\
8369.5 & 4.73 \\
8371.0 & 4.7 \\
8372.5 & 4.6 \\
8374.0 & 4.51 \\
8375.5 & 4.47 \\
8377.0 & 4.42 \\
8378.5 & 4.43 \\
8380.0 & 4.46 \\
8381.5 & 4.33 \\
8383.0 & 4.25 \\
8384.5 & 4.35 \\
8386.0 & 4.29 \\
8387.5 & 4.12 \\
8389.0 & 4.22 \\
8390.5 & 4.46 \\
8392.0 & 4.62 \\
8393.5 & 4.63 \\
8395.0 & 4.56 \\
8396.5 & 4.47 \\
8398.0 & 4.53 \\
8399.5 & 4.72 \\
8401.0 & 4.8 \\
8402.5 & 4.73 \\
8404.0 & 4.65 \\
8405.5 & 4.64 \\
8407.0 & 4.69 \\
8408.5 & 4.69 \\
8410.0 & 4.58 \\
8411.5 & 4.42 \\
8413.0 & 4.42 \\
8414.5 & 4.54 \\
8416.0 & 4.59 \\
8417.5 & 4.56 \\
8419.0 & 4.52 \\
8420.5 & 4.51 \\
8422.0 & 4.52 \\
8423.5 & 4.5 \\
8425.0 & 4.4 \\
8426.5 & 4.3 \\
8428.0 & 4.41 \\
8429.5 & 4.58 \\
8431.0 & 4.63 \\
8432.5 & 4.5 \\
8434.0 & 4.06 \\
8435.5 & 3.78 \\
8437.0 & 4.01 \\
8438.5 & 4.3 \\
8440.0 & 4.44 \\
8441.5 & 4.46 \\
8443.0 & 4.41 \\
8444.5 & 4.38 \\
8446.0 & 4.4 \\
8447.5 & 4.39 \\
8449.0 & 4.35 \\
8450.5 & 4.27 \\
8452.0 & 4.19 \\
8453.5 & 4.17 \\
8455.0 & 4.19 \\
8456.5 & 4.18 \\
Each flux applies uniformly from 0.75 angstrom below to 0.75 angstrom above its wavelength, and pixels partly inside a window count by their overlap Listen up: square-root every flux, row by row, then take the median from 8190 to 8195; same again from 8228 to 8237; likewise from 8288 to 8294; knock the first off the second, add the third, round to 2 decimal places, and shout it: 2.35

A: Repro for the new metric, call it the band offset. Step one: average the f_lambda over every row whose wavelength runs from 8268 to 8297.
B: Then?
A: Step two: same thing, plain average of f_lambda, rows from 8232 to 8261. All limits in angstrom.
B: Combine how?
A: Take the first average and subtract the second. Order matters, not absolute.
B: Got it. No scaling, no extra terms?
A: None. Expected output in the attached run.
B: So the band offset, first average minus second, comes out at -0.03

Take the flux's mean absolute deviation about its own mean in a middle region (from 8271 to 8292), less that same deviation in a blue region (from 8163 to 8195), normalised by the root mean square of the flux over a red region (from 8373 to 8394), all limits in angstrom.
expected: -0.075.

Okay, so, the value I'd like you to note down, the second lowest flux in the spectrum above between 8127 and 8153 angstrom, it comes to 4.69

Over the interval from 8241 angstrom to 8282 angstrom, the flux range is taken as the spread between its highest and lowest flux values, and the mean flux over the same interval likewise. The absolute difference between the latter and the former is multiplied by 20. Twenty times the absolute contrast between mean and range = 90.7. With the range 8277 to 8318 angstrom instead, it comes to 89.0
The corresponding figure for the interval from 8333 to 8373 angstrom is 86.2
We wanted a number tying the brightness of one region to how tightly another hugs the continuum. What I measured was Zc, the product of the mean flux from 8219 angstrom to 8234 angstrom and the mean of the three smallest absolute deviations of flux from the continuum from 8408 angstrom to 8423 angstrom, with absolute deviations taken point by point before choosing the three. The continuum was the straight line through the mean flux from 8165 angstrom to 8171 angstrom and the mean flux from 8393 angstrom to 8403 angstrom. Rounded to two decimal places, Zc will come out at 0.23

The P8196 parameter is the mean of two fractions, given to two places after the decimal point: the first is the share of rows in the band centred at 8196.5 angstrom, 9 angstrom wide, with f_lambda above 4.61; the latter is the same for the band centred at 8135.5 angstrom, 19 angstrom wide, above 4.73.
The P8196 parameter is 0.46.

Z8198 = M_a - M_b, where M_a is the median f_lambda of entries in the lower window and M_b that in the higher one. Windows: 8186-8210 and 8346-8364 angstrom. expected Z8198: -0.20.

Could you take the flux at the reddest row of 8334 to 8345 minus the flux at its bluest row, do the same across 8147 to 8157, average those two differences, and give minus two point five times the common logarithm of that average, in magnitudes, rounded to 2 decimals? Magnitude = 2.81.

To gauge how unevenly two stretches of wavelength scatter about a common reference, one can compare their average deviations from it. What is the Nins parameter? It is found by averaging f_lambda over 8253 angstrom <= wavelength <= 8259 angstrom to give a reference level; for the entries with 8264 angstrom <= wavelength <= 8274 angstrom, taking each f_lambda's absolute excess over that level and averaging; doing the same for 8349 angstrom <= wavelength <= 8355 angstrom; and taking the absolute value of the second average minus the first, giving 0.015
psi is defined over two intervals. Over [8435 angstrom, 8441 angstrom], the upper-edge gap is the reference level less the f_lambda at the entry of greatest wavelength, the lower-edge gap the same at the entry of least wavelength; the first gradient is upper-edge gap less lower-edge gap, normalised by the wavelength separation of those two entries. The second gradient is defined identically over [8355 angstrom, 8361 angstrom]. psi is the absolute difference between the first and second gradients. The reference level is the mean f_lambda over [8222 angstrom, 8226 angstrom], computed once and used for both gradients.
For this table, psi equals 0.16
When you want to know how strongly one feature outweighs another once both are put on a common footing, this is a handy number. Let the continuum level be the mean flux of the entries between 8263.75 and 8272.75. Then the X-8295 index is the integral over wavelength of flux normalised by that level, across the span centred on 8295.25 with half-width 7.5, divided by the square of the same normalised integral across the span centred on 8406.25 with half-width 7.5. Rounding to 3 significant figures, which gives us 0.0685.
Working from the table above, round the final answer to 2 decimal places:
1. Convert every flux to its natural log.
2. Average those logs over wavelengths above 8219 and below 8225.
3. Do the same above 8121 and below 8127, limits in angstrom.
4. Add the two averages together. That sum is 3.10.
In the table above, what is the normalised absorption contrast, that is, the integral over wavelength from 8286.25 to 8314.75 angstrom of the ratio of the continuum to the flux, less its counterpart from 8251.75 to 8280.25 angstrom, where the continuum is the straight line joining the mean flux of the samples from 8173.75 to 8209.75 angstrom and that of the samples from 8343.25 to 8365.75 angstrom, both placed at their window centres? 1.06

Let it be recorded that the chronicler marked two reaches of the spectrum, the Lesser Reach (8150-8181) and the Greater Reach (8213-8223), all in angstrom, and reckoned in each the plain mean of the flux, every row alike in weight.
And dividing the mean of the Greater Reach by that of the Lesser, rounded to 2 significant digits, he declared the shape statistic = 0.99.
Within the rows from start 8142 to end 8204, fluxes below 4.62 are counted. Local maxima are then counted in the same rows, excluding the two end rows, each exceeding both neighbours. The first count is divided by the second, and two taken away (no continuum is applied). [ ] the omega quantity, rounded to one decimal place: 2.5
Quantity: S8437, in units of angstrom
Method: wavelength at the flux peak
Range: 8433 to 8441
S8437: 8440.0 angstrom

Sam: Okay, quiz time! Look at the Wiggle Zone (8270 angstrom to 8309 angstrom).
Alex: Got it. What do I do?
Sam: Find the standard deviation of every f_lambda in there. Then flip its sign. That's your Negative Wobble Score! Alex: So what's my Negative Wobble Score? -0.06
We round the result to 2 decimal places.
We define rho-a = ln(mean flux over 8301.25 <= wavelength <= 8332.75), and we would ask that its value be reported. 1.53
